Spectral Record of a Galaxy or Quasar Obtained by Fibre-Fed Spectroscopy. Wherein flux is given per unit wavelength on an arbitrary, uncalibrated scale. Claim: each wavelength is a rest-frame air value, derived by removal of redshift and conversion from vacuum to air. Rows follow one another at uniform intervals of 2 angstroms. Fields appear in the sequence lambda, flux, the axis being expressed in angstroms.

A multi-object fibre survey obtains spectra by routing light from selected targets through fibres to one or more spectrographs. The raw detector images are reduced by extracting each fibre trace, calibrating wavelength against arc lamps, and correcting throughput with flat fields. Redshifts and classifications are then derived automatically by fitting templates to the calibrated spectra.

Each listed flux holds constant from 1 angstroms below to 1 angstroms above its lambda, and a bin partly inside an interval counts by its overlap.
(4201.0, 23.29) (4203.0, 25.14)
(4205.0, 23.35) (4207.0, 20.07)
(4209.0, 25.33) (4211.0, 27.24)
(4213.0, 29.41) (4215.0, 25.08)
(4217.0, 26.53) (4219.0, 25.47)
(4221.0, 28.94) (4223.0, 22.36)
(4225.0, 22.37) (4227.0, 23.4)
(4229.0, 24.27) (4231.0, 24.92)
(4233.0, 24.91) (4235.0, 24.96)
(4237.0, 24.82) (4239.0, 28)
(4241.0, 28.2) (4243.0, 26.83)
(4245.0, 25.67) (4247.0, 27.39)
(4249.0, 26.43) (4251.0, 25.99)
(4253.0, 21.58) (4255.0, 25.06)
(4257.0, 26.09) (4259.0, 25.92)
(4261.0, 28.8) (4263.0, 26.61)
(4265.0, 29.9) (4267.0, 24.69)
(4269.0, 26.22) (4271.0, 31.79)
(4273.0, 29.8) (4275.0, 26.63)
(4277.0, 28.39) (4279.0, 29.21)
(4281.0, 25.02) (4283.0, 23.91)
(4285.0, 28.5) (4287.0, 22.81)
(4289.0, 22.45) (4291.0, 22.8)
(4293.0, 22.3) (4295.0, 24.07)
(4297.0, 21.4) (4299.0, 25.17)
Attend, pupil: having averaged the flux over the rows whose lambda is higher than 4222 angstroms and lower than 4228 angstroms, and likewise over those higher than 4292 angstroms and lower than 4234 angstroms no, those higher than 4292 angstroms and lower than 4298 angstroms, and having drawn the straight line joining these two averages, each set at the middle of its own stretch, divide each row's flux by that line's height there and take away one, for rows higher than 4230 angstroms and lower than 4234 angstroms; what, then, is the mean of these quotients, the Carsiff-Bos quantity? 0.10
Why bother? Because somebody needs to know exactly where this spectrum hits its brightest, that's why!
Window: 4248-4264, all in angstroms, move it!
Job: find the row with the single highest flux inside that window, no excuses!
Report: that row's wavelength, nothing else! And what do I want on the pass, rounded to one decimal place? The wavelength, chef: 4261.0 angstroms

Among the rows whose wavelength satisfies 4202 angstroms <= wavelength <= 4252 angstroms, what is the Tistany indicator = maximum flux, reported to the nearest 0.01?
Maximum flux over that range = 29.41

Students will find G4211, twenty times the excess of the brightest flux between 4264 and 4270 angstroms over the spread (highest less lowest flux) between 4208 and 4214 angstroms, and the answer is 516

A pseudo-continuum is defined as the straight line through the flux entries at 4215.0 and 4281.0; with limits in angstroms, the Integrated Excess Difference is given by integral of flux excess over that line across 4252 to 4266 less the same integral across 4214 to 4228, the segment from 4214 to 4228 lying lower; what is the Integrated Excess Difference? 20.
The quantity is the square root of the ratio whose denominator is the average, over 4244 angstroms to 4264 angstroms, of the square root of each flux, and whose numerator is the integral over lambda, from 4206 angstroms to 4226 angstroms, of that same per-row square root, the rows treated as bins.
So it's 4.44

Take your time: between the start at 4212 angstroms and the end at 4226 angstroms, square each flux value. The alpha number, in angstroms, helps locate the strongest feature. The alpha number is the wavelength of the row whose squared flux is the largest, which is 4213.0 angstroms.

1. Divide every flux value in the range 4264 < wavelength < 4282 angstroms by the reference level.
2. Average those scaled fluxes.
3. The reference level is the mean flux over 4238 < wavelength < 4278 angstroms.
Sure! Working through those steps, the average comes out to 1.04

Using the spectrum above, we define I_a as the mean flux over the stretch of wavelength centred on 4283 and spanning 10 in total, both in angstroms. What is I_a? 25.9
